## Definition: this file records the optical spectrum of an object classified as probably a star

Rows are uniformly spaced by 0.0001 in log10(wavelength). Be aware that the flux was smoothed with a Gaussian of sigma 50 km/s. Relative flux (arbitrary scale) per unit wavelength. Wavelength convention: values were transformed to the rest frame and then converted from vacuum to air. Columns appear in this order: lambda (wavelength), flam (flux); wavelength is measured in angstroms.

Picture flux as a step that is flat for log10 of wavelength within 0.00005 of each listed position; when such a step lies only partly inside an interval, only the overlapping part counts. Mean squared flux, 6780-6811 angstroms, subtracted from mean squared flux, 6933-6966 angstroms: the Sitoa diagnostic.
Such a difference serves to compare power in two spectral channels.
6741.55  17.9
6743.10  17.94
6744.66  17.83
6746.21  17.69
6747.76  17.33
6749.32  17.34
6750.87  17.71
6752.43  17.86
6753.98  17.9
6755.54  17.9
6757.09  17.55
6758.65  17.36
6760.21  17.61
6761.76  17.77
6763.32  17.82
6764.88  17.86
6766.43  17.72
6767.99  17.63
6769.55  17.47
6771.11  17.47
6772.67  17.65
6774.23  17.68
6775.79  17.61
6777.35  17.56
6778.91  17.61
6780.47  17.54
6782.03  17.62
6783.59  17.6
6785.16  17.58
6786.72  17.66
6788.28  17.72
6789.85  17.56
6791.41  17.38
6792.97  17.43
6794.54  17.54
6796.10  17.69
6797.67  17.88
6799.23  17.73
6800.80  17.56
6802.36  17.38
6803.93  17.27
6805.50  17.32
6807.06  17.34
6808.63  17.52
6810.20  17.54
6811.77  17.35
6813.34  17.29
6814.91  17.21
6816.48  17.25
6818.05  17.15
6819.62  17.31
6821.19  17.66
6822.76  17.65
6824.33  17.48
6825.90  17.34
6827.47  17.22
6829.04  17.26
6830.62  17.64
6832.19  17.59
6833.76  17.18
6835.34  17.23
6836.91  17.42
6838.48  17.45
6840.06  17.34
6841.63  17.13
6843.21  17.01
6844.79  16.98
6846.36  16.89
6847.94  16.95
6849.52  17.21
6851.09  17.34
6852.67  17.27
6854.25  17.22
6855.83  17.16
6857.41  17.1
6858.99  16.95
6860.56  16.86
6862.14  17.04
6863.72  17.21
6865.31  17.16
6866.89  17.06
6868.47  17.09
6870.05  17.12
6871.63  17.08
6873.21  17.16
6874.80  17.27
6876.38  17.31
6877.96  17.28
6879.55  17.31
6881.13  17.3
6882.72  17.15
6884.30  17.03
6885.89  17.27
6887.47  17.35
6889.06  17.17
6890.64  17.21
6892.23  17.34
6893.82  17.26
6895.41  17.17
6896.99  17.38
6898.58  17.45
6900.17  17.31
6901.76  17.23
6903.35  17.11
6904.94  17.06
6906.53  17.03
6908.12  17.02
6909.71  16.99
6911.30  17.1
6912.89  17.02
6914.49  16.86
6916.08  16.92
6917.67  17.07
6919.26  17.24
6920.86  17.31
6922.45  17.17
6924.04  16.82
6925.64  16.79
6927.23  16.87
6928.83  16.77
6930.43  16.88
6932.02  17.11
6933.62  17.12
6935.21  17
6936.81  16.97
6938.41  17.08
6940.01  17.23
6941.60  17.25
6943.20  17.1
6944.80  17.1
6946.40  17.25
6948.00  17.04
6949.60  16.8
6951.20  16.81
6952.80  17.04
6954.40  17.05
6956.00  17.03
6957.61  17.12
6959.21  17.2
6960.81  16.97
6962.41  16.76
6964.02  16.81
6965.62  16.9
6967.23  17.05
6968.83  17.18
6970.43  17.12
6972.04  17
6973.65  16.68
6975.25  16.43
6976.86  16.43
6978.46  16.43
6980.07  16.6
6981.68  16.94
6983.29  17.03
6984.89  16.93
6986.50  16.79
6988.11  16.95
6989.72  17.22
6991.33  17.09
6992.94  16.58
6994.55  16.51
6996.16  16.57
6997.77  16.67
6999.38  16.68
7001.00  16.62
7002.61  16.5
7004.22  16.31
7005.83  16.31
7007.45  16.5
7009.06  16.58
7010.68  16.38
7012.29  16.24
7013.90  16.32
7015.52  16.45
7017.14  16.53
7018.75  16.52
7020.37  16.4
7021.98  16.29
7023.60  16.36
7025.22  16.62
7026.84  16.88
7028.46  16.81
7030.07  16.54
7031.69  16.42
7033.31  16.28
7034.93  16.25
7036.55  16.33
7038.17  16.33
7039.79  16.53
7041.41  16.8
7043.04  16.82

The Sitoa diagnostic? -18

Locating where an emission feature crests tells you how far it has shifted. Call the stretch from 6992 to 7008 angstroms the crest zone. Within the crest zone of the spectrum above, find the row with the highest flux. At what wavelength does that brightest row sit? 6999.38 angstroms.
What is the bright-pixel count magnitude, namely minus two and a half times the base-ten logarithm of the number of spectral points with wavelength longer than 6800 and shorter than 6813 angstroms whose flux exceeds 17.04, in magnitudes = -2.26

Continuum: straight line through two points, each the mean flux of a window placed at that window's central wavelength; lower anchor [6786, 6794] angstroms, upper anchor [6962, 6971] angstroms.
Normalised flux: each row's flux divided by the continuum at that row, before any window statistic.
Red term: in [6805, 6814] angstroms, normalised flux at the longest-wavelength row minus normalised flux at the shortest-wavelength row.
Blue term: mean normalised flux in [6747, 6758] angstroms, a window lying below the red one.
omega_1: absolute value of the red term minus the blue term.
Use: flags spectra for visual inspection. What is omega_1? 1.00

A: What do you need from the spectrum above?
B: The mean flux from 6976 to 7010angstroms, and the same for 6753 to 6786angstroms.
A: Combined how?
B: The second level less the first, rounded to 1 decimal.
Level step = 1.0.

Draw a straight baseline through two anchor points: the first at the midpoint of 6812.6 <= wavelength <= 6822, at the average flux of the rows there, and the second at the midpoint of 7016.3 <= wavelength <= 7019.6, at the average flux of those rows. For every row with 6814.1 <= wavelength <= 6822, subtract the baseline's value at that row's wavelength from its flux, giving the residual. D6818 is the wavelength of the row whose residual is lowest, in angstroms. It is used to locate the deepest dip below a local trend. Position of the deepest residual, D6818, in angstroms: 6818.05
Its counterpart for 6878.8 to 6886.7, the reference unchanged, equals 6884.30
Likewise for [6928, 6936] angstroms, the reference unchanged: 6928.83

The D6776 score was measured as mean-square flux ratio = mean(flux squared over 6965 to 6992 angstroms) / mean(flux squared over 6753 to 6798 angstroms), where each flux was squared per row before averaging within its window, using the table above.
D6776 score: 0.915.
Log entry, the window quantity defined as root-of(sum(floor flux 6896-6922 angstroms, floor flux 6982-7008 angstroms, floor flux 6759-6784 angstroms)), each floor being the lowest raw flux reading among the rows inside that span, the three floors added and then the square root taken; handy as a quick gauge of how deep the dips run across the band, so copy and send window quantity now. 7.12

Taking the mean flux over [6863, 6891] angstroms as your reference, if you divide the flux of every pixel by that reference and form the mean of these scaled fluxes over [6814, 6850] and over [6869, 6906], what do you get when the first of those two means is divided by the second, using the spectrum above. 1.00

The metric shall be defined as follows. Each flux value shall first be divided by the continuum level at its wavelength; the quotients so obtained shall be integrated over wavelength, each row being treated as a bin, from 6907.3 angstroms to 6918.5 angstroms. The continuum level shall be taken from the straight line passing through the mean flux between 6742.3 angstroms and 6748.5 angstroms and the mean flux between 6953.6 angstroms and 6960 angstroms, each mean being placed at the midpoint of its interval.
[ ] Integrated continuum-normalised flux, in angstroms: 11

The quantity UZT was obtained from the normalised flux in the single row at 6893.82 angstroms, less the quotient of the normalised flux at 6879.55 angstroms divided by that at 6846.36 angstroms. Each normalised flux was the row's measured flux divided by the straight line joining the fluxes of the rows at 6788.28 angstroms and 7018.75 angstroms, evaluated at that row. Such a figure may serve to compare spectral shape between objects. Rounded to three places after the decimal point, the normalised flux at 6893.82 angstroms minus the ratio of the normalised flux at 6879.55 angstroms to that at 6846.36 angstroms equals -0.030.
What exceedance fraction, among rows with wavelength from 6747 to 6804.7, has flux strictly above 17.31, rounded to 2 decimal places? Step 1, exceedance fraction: 0.97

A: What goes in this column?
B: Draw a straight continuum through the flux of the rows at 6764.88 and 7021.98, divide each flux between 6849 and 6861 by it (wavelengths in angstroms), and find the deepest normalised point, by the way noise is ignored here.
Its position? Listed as 6860.56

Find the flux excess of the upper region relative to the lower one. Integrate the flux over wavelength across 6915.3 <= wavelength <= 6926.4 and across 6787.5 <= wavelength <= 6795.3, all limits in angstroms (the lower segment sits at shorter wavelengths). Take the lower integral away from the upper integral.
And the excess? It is 53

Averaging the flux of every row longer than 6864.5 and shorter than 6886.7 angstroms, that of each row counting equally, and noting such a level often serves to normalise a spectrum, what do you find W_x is 17.2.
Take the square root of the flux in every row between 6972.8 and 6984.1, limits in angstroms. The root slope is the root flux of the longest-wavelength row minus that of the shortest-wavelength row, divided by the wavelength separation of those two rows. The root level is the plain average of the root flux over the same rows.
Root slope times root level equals 0.018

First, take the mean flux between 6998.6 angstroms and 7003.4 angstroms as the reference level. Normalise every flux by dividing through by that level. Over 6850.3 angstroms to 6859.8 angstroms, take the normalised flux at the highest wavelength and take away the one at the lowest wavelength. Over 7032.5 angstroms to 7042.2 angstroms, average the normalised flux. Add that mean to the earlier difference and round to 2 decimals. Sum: 0.97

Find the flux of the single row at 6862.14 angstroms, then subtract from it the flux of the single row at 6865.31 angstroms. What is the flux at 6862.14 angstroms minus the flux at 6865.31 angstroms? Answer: -0.12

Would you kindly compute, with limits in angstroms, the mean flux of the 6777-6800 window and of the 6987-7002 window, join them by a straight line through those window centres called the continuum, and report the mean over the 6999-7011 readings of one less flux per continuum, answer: 0.014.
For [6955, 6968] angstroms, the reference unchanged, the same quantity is -0.005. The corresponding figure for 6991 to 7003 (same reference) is 0.006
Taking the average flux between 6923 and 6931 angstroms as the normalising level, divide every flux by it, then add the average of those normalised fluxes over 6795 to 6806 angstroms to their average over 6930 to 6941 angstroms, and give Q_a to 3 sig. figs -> 2.06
